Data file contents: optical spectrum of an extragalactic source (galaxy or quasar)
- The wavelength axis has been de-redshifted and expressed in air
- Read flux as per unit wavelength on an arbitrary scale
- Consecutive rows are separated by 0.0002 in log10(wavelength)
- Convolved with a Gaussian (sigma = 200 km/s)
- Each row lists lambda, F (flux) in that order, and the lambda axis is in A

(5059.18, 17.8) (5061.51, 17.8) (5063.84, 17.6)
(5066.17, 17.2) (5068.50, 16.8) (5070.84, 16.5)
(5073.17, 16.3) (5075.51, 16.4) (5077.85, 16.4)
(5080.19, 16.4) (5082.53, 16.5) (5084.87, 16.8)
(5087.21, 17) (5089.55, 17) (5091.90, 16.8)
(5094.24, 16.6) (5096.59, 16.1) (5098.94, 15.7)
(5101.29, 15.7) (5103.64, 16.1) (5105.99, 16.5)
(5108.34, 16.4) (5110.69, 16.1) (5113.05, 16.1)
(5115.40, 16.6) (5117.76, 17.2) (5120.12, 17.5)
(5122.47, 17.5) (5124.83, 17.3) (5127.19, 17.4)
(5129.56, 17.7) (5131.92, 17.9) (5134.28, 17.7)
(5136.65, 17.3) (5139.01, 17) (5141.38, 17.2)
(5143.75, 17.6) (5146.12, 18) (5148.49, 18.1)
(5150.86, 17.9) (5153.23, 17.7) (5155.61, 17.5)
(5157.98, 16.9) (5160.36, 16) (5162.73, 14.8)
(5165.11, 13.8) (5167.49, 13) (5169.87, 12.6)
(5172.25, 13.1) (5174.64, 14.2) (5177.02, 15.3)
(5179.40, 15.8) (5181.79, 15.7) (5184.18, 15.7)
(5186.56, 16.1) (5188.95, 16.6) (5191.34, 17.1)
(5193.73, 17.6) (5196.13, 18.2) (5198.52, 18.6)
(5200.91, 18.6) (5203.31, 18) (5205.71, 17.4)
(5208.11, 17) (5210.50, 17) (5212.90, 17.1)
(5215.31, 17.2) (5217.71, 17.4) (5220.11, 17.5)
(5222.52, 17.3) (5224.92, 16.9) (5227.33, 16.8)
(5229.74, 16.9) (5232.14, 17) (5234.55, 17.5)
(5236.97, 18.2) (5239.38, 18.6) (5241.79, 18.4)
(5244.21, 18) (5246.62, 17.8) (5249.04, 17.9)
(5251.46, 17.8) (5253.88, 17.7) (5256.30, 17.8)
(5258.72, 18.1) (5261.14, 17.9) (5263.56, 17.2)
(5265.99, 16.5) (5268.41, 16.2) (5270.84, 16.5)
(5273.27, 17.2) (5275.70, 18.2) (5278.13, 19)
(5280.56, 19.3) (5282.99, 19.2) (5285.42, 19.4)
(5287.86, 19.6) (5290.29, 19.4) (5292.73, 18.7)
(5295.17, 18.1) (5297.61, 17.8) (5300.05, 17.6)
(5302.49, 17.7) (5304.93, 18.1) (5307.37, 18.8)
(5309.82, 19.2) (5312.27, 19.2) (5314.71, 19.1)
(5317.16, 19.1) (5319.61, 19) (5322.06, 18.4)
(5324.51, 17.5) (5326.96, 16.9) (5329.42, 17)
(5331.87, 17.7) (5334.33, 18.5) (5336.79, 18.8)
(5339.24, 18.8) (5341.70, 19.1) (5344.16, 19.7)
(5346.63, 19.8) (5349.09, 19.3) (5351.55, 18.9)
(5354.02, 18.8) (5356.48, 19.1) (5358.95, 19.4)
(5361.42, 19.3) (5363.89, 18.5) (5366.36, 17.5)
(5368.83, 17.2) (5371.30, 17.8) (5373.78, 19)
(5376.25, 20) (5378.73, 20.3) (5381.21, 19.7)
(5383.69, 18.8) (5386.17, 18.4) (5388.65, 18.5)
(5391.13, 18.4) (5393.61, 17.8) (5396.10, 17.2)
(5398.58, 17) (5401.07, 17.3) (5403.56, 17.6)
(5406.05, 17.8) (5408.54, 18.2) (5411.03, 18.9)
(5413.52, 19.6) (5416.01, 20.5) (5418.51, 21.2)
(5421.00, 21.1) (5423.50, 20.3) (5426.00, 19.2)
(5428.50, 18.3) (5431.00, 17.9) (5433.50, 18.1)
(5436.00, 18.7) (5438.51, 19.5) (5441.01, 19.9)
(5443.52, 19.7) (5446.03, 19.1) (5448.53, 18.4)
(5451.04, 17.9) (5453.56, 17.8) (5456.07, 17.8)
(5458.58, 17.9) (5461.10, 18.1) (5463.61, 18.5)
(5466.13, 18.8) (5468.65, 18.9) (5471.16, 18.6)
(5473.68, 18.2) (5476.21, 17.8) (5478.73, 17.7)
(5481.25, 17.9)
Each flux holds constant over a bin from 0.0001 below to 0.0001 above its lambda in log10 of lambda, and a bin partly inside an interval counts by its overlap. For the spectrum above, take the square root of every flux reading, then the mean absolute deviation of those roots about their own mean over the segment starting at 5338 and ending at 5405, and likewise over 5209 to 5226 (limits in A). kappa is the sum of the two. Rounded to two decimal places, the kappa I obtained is 0.11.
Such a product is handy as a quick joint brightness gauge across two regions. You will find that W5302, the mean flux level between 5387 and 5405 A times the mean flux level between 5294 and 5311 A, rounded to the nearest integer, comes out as 322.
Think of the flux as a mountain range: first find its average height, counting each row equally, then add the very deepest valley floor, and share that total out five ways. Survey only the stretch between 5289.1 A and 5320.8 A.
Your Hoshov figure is 7.2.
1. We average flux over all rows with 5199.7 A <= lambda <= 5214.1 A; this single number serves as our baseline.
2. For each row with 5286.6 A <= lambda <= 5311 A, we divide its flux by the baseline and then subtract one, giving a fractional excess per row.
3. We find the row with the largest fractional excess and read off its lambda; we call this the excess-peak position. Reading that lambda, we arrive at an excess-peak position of 5287.86 A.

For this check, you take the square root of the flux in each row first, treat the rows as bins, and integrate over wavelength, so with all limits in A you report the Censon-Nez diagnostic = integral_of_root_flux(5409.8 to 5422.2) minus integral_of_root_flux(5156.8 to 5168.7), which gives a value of 10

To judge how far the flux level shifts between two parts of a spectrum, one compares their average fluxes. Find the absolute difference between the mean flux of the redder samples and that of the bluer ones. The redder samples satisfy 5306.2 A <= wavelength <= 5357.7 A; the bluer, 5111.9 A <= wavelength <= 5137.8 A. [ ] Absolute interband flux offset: 1.4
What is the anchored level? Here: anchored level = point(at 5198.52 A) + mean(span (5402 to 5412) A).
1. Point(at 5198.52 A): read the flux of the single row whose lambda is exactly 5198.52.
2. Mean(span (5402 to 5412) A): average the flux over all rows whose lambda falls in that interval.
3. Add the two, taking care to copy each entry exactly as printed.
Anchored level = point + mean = 36.7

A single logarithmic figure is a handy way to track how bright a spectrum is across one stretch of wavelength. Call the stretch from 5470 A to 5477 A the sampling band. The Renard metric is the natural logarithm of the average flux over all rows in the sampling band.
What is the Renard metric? 2.90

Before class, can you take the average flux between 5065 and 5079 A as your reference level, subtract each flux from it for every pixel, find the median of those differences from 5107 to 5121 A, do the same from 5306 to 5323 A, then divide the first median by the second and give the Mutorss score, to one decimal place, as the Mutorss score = 0.0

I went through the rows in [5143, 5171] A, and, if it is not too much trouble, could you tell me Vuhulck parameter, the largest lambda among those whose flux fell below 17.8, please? 5169.87 A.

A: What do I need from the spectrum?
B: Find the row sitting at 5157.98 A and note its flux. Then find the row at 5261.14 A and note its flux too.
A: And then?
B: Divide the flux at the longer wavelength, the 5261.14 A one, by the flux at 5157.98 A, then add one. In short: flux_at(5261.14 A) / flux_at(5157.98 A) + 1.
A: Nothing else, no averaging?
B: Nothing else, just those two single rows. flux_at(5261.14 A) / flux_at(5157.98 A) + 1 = 2.06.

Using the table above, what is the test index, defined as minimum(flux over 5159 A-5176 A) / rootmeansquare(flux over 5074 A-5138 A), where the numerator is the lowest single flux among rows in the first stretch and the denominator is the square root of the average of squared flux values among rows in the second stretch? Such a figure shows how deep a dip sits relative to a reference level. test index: 0.75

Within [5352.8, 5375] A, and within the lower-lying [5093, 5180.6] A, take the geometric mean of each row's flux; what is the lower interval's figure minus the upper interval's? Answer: -2.2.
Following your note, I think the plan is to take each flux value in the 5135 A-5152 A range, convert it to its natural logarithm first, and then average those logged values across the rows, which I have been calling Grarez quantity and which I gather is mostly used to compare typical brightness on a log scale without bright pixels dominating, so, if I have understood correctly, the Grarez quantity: 2.87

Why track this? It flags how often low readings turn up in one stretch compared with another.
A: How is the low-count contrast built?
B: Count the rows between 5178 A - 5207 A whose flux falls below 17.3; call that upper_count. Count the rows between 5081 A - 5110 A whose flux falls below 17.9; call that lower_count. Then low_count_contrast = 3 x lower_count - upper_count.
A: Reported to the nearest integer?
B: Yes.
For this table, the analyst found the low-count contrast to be 30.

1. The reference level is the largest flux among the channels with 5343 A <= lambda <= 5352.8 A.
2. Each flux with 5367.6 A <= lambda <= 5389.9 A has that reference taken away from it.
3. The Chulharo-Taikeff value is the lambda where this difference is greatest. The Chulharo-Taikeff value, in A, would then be 5378.73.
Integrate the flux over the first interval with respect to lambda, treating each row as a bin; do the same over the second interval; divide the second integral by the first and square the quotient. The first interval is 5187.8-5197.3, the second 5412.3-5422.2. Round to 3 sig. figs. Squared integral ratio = 1.53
